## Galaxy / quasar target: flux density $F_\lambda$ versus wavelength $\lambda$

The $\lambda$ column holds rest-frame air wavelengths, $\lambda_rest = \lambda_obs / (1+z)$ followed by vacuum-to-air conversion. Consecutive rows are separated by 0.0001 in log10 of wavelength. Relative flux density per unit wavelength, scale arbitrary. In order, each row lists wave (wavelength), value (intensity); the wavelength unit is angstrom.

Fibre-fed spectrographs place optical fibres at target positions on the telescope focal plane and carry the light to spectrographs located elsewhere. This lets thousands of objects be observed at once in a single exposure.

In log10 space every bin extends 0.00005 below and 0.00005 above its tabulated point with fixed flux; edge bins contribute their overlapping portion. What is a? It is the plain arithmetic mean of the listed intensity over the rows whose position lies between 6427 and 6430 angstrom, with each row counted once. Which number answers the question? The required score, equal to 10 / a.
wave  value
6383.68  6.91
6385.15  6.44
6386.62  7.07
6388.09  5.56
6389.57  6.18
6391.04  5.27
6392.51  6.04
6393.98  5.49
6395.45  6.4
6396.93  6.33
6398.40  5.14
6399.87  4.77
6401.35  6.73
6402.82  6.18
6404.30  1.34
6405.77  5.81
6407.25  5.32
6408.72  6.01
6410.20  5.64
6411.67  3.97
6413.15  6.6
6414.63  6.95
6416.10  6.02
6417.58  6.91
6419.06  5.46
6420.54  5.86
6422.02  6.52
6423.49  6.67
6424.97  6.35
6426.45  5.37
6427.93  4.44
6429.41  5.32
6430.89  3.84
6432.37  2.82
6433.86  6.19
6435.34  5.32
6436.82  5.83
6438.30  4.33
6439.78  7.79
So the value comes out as 2.05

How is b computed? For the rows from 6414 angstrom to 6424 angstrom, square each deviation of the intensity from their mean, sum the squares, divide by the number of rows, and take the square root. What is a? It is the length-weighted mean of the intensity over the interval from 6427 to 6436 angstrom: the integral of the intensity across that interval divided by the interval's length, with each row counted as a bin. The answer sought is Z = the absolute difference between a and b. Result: 4.1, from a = 4.7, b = 0.5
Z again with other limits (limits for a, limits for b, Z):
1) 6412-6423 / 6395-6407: 4.6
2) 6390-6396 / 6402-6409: 4.0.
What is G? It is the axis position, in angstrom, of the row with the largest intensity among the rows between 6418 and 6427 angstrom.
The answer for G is 6423.49 angstrom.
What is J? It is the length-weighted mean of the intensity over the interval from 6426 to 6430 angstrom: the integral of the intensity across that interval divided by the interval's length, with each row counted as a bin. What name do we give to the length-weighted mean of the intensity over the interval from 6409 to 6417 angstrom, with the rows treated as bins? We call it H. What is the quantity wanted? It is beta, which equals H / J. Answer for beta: 1.17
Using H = 5.9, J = 5.0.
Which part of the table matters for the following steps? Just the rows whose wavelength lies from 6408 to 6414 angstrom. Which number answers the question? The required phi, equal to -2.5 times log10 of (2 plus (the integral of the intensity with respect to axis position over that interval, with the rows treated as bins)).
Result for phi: -3.87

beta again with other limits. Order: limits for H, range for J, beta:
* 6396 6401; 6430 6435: 1.26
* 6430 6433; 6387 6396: 0.59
